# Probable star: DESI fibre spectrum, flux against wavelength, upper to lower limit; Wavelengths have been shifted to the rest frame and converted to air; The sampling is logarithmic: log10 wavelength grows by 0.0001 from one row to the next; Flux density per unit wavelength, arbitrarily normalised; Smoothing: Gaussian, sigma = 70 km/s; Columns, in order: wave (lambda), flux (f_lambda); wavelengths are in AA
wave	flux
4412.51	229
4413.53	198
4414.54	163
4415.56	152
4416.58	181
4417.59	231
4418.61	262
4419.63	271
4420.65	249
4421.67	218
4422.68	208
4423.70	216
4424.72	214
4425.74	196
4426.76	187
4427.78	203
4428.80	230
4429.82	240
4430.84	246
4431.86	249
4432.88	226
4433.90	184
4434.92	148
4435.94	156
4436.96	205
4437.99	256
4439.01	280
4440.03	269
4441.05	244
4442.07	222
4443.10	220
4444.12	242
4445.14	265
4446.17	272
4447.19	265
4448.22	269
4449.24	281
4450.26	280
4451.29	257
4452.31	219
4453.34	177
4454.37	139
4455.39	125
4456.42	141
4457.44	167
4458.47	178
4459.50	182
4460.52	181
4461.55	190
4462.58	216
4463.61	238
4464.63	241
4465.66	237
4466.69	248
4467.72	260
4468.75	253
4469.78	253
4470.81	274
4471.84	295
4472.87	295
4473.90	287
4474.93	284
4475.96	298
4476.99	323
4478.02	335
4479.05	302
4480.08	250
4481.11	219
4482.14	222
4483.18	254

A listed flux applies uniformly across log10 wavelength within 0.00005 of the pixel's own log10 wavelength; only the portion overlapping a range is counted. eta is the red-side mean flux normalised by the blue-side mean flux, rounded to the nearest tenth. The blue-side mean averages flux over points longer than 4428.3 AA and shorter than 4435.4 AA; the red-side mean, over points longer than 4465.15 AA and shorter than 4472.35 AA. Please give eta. 1.2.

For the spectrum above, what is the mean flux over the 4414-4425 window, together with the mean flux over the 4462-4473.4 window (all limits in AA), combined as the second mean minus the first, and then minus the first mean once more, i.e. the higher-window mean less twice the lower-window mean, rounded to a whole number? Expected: -175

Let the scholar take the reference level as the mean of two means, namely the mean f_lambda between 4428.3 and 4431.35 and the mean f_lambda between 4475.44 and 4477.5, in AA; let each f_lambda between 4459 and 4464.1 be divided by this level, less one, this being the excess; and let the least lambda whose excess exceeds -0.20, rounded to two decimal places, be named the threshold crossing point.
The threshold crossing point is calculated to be 4463.61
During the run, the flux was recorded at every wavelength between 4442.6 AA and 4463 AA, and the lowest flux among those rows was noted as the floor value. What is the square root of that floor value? 11.2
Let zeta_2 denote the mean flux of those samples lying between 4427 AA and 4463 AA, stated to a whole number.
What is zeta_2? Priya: 218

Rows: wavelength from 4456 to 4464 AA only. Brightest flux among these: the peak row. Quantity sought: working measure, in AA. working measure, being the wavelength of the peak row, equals 4463.61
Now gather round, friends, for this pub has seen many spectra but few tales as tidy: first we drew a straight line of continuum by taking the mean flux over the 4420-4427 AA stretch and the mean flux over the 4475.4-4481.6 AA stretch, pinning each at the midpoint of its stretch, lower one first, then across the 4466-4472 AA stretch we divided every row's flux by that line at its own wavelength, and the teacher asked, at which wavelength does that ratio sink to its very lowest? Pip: 4466.69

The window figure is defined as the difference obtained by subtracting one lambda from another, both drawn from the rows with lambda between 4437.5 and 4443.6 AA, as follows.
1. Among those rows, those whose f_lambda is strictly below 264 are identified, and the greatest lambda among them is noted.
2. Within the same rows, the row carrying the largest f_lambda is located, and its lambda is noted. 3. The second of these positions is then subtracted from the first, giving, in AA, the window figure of 4.1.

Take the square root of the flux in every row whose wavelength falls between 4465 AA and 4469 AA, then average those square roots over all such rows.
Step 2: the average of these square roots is 15.8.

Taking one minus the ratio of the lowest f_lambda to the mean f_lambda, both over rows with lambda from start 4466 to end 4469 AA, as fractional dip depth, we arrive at 0.02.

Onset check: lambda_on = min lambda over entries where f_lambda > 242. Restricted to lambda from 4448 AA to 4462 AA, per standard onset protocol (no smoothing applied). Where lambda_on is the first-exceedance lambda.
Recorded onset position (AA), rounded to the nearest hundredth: 4448.22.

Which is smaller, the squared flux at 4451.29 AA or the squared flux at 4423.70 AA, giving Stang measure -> 46656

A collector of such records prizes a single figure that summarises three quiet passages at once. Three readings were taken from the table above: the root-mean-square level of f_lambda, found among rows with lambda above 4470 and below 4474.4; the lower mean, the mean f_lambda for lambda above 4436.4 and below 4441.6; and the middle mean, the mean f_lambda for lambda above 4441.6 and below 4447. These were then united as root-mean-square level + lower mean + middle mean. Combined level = 783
